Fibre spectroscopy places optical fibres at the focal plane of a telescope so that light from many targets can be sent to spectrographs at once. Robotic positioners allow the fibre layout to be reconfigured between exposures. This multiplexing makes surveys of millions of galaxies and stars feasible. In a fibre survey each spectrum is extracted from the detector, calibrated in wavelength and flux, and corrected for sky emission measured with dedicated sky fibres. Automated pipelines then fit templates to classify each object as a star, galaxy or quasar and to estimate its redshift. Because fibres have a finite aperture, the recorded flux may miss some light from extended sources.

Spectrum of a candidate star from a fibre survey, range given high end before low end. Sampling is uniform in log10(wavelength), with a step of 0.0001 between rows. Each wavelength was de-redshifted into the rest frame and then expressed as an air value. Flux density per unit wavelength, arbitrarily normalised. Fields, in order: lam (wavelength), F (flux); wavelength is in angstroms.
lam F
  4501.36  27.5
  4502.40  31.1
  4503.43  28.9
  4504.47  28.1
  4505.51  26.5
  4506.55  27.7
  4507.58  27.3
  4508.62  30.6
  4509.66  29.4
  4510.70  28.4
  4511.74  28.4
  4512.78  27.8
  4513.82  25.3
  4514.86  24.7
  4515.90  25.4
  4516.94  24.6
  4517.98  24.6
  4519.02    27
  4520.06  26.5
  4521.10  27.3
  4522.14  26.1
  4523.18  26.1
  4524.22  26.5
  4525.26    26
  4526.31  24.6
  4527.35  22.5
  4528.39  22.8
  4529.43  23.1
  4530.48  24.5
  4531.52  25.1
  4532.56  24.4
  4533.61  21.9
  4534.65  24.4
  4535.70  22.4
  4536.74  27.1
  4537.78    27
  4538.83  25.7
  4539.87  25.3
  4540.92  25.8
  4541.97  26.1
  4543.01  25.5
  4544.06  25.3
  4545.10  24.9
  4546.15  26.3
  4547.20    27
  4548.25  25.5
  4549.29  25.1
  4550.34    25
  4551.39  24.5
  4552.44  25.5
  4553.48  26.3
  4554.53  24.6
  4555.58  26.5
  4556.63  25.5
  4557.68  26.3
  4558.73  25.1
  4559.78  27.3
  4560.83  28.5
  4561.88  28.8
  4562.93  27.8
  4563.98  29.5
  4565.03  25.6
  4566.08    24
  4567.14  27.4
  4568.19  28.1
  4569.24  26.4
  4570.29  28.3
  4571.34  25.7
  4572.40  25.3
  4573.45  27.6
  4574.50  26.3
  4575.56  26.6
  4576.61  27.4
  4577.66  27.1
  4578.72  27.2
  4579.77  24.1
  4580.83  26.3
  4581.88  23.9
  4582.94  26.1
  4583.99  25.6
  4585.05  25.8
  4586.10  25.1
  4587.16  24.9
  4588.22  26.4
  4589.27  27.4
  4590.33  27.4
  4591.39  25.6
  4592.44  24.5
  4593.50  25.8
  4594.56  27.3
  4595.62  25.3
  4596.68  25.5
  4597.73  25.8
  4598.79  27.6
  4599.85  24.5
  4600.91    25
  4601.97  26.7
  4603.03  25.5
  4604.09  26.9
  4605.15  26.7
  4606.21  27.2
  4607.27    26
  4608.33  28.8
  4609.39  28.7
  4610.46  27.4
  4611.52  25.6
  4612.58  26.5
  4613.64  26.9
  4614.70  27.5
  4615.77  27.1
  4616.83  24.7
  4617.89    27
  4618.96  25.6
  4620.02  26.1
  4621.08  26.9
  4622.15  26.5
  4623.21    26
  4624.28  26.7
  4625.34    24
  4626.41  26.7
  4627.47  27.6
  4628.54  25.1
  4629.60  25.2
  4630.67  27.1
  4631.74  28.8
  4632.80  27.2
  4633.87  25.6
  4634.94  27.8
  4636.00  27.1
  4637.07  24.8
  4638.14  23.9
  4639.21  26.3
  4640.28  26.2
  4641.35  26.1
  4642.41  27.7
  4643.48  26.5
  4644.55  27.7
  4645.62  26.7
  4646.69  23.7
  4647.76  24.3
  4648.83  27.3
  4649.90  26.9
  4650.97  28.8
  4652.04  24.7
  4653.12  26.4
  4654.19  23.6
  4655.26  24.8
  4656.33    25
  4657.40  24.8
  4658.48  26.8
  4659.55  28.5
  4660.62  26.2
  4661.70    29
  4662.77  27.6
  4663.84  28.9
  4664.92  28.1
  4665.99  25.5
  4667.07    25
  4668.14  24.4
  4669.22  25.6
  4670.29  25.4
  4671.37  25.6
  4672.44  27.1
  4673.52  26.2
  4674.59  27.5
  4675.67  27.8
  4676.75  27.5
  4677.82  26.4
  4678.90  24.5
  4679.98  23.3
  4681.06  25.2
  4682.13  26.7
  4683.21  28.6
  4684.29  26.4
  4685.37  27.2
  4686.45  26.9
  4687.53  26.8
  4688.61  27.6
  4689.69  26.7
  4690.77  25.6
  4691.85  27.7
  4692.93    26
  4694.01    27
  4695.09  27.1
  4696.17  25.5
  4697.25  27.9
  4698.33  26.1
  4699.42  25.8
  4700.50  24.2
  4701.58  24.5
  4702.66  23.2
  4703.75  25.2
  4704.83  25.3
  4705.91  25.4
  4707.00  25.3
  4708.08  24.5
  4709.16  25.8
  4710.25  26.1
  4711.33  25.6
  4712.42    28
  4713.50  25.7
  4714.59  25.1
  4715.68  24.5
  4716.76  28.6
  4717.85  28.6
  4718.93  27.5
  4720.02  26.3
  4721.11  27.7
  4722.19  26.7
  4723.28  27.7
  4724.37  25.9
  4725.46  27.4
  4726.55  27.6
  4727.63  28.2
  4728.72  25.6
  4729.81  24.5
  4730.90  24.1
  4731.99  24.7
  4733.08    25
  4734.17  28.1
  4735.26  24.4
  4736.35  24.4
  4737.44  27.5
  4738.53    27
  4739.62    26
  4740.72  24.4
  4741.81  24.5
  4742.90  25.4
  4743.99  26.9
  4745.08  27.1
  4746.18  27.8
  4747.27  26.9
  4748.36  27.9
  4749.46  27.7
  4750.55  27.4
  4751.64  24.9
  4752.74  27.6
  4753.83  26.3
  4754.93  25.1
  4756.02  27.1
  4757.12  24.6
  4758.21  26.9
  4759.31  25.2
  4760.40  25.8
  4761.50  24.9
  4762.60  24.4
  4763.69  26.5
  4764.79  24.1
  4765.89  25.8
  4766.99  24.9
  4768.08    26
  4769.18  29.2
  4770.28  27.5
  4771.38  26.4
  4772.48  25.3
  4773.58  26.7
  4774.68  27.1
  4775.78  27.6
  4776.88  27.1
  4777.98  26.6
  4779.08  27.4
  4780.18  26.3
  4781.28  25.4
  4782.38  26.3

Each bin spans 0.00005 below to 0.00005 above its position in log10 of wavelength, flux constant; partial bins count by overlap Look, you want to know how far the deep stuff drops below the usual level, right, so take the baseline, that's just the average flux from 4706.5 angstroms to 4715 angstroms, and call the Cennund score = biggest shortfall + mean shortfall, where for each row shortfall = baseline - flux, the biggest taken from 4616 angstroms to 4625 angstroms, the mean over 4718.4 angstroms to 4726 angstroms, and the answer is -0.2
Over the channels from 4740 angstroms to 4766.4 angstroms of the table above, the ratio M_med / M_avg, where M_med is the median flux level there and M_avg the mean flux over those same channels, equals 1.00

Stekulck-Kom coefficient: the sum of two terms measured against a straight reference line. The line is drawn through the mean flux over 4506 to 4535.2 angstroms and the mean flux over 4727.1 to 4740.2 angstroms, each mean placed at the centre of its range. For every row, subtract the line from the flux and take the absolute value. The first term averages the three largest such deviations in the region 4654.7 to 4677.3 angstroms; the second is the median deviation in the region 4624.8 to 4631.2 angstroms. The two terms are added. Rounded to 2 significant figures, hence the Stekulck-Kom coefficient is 4.1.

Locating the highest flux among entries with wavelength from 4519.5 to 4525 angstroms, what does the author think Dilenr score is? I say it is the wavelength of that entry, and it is 4521.10 angstroms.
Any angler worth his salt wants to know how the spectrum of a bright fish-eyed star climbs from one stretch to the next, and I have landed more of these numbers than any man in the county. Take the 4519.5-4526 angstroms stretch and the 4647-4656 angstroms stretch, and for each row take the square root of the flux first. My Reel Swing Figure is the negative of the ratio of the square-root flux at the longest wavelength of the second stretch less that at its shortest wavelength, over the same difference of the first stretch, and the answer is 1.0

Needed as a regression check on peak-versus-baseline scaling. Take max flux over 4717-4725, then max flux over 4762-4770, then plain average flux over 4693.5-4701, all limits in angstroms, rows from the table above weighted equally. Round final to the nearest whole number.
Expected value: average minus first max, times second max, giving -69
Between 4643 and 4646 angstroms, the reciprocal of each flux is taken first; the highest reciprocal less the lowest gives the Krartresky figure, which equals 0.0016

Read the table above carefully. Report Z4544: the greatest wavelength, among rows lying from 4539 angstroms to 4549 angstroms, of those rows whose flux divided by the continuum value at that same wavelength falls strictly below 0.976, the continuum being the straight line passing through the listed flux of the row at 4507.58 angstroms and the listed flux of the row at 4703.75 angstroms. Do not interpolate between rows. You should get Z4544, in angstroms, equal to 4548.25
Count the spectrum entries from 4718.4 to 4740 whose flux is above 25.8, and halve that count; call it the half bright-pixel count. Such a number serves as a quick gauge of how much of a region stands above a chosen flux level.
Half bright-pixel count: 6.50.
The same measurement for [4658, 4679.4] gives 6.50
